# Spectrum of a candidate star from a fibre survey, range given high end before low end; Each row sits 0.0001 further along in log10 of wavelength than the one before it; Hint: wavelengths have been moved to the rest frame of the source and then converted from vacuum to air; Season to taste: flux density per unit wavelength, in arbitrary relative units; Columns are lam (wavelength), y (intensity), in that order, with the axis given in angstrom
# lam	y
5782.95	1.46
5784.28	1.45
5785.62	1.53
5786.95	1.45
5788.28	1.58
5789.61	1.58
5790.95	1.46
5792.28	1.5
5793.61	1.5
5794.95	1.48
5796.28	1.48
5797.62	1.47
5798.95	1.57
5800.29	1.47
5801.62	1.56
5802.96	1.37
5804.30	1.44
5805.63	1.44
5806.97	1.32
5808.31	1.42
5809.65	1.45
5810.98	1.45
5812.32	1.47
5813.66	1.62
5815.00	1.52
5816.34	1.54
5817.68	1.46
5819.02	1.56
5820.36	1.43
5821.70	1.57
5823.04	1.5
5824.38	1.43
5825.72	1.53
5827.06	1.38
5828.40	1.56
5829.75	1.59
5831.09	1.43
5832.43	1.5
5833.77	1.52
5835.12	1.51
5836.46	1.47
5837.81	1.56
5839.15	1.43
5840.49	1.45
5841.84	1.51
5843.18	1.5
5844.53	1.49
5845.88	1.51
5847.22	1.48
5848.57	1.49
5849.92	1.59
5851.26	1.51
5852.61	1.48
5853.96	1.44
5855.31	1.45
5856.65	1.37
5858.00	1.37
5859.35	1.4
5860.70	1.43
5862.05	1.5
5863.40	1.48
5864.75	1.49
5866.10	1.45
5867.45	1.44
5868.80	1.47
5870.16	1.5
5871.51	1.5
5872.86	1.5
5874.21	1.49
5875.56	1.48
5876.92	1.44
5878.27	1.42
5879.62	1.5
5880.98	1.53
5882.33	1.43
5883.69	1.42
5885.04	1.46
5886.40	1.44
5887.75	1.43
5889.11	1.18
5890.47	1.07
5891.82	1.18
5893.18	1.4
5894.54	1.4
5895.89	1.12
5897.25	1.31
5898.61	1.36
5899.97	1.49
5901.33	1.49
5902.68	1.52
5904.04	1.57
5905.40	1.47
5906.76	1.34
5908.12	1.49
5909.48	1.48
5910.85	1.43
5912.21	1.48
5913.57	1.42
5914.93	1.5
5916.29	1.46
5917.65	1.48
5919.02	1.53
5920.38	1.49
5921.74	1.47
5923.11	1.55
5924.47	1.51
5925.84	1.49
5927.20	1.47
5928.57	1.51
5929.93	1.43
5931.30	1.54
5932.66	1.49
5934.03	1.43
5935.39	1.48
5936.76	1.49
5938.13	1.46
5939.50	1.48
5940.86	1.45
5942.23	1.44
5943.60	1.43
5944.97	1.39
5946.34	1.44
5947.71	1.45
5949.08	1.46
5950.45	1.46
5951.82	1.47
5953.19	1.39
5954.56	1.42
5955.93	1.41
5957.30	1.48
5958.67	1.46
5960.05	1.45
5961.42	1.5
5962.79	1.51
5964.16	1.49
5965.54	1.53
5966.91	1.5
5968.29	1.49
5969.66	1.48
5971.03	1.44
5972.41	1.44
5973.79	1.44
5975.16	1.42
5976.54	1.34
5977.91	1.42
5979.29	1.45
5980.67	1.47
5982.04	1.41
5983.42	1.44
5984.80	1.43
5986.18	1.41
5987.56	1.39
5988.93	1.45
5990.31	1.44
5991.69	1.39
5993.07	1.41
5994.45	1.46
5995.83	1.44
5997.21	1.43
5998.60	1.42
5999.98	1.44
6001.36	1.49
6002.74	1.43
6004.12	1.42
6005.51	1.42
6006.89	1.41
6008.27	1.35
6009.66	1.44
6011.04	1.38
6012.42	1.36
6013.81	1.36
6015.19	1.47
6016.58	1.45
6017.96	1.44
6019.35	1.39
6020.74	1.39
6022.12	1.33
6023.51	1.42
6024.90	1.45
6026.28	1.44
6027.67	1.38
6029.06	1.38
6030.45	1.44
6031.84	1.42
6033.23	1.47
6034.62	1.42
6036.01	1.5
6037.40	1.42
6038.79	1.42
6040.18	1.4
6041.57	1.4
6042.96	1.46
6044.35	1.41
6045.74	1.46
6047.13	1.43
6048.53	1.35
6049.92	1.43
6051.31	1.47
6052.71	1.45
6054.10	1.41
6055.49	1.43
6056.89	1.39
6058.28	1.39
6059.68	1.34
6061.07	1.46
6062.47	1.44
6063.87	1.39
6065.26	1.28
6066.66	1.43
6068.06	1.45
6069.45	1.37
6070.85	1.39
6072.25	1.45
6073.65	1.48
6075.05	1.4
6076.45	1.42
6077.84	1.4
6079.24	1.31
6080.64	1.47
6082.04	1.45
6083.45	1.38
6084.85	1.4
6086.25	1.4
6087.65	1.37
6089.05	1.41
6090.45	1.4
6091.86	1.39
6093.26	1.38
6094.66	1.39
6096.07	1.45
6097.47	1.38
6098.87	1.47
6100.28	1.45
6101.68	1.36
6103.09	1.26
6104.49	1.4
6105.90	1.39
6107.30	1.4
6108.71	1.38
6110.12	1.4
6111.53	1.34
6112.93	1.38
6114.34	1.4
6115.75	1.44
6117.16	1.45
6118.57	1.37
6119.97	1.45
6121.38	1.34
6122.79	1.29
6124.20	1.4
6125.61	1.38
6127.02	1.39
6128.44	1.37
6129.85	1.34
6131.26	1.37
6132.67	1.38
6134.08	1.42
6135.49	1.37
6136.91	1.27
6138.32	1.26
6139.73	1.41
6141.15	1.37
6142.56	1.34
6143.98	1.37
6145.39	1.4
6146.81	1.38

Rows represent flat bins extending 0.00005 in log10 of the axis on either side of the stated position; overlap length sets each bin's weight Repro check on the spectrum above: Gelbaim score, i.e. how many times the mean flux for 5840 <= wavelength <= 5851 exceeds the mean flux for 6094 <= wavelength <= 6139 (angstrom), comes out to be 1.09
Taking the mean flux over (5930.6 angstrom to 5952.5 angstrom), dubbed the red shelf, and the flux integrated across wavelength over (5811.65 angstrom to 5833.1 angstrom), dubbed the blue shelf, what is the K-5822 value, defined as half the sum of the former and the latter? 16.9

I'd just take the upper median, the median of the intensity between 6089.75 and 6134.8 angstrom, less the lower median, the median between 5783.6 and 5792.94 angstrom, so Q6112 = -0.11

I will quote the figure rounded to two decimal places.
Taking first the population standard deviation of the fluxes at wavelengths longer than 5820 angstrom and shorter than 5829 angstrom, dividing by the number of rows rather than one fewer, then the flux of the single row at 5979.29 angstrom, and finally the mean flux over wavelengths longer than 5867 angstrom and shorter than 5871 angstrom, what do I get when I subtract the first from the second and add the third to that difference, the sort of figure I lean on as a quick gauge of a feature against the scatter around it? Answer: 2.85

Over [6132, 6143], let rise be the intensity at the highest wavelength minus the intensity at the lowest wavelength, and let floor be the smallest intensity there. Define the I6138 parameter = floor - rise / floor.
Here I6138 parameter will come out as 1.29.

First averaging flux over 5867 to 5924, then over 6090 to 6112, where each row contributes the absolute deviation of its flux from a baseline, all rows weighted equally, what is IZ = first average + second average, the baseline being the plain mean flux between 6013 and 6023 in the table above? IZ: 0.122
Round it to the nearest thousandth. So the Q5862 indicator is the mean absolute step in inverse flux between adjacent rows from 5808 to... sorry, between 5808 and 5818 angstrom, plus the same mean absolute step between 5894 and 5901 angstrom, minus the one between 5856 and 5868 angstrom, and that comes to 0.112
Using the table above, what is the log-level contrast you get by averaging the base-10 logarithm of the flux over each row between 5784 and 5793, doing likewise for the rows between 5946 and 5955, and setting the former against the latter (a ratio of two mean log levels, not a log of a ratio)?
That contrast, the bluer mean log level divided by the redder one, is 1.12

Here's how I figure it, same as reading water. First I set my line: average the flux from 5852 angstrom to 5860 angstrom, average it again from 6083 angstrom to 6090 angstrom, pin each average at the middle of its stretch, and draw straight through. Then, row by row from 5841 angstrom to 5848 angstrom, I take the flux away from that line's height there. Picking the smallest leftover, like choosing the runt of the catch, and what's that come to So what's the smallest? -0.09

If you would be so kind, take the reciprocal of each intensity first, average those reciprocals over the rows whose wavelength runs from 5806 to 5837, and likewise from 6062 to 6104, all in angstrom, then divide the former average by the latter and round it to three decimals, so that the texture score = 0.942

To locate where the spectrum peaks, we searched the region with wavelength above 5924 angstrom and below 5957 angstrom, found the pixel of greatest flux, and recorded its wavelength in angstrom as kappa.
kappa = 5931.30 angstrom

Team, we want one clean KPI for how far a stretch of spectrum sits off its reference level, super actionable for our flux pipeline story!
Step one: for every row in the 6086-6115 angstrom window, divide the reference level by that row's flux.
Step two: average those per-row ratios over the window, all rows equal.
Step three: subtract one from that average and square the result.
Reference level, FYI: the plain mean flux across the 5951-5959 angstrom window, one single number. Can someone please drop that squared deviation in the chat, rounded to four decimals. 0.0013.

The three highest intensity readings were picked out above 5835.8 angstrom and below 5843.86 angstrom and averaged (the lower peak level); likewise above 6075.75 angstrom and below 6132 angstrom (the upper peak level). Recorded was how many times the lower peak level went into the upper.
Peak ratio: 0.96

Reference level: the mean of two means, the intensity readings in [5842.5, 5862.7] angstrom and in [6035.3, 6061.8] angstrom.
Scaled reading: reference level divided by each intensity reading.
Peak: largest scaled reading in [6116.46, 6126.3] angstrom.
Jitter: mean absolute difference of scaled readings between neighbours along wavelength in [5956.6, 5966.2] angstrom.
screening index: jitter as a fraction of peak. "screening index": 0.015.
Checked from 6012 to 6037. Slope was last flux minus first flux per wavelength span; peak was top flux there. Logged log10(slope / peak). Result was -2.4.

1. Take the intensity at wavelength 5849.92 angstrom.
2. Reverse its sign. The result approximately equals -1.59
